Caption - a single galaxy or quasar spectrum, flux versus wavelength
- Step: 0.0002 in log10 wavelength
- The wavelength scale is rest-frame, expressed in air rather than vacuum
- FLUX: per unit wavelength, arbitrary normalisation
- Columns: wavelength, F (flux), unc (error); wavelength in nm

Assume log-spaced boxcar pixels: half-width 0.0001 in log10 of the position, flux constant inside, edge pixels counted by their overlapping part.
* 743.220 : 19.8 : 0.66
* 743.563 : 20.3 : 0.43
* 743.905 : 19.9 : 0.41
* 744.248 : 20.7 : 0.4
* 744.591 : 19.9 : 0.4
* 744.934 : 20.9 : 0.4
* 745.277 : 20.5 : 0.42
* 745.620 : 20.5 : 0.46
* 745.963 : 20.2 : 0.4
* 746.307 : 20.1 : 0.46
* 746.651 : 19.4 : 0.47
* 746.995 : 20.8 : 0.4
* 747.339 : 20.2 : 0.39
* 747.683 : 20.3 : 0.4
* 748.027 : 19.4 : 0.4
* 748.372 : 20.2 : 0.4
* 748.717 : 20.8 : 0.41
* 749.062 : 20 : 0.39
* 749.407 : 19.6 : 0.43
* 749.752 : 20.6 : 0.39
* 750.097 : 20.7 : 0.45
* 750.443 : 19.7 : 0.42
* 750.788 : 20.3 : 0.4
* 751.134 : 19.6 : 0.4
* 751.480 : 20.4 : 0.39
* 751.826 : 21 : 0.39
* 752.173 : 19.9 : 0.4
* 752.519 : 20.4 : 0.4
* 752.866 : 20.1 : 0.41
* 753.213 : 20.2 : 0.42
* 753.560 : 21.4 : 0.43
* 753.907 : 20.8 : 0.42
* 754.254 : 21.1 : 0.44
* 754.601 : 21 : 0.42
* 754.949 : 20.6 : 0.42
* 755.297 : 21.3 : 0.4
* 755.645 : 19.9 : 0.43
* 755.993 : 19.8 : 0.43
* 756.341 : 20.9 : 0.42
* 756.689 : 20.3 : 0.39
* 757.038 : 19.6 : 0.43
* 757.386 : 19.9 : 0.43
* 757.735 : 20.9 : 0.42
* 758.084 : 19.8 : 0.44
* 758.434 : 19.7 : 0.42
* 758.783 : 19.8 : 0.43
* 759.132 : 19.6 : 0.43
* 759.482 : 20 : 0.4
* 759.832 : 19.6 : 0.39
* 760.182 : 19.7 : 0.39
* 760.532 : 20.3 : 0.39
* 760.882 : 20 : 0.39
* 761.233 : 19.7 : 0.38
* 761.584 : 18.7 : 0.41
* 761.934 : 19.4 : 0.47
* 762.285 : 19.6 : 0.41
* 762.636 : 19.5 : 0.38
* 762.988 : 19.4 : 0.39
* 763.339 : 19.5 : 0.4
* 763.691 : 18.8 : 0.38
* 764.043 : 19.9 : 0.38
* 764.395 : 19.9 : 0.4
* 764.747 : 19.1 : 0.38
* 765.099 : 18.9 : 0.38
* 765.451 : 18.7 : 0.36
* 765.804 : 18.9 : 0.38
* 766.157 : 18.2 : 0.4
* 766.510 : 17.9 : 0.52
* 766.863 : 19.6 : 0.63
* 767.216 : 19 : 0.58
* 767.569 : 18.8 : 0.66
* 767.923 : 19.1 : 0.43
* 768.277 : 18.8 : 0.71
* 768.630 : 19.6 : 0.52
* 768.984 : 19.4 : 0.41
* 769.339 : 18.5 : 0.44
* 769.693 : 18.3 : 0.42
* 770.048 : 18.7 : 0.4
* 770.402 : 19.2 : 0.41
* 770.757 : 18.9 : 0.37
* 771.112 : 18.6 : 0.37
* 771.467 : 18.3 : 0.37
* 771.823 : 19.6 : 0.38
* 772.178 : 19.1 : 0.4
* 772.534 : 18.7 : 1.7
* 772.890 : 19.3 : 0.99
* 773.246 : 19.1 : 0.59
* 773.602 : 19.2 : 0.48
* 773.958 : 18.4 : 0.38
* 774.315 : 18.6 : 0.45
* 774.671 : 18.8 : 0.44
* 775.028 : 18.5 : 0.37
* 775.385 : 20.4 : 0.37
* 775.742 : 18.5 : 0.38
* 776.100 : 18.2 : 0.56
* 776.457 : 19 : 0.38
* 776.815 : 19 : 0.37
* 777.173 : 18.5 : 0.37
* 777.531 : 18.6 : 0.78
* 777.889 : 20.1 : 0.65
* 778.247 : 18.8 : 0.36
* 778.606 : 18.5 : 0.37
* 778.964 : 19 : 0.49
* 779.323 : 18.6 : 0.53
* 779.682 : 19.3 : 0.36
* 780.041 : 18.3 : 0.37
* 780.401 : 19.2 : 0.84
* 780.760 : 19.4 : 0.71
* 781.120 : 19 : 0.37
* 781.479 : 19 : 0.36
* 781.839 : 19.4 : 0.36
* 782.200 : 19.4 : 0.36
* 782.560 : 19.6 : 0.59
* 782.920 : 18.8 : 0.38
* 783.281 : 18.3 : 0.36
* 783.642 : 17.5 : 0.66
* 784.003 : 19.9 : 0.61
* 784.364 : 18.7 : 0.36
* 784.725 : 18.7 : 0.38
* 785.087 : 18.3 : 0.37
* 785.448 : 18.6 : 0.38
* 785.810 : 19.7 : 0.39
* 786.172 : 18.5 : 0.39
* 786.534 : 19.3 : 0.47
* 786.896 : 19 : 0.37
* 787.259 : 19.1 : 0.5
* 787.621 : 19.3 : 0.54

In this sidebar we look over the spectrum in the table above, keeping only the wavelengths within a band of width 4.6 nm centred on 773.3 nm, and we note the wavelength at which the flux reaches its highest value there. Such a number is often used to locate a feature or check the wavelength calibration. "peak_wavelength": 775.385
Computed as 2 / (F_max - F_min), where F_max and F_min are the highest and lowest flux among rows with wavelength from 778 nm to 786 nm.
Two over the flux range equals 0.83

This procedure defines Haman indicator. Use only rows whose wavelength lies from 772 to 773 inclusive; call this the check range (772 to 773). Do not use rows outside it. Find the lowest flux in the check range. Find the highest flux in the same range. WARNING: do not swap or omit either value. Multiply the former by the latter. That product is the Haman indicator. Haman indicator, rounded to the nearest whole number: 361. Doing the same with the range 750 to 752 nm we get 412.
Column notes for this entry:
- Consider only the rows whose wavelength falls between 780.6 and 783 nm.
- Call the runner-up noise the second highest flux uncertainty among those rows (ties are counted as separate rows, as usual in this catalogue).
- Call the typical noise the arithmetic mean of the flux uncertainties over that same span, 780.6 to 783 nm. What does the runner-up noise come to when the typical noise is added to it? 1.0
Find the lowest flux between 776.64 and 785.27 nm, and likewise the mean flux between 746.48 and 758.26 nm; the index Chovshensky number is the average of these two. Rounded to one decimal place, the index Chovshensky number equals 18.9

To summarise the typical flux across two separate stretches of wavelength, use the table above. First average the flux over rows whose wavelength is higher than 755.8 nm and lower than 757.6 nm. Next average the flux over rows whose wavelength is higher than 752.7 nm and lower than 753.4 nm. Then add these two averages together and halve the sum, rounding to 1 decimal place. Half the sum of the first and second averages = 20.1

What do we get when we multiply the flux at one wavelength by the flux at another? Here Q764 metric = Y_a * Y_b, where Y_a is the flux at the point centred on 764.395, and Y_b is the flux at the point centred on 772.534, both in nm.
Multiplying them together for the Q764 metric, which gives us 372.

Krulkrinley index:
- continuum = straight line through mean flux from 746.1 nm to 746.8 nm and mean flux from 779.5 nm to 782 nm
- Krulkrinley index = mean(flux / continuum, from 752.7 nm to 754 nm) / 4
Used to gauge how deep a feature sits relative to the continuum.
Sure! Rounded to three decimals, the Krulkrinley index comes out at 0.263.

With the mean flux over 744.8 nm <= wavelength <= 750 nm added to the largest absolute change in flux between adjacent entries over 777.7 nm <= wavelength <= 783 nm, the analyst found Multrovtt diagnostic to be 21.5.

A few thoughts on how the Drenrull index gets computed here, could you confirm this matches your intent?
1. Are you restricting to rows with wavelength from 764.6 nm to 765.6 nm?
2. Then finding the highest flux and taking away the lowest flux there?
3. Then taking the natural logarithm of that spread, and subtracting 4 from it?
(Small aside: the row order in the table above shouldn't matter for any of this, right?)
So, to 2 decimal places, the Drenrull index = -4.92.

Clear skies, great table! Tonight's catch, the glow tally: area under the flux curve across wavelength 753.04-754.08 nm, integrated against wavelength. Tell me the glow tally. 22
